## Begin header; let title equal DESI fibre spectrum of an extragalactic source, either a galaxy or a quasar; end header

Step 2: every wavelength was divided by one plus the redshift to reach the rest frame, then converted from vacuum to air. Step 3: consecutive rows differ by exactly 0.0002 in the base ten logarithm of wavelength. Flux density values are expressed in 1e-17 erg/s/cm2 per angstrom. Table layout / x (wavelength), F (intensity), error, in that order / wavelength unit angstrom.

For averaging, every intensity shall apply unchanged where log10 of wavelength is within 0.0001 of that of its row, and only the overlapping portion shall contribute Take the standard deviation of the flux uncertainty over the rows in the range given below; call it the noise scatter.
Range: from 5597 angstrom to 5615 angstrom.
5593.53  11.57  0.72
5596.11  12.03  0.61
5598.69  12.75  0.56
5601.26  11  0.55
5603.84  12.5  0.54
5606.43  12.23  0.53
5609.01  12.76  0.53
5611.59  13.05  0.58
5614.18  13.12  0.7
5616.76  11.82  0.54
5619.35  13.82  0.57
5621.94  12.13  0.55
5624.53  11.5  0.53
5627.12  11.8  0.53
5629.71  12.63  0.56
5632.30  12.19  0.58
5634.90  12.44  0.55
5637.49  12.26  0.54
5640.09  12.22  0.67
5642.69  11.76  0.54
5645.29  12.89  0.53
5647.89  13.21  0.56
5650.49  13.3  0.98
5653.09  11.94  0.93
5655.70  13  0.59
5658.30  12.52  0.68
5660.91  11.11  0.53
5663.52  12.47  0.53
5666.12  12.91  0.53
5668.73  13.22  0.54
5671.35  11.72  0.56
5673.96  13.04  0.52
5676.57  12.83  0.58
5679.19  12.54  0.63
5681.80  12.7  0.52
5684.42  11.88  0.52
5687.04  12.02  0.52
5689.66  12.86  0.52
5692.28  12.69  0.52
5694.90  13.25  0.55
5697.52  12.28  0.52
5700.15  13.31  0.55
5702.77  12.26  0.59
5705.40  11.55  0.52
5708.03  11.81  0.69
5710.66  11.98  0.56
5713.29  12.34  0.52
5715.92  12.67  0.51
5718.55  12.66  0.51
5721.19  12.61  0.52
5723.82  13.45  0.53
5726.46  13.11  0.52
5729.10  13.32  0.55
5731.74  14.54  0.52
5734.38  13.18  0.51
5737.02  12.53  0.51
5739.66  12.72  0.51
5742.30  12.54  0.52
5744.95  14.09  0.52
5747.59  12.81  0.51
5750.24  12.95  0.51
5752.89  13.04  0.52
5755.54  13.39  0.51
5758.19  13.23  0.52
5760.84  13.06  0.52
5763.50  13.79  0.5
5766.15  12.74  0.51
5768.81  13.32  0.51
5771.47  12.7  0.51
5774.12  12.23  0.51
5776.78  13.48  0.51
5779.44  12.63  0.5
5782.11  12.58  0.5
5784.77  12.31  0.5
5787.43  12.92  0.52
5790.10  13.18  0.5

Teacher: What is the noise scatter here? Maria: 0.06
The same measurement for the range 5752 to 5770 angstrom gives 0.01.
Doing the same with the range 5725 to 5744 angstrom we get 0.01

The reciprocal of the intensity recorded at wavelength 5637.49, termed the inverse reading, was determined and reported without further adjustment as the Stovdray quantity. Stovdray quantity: 0.0816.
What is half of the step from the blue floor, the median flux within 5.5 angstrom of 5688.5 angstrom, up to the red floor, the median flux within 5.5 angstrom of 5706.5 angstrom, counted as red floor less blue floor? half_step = -0.23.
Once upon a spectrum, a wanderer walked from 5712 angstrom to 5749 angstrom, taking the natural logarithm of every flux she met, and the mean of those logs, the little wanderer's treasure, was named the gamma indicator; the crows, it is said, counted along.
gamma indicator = 2.57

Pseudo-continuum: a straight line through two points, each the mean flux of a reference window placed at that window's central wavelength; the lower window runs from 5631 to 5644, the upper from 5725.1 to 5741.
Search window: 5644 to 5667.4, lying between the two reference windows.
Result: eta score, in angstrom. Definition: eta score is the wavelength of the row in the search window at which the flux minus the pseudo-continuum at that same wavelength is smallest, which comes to 5660.91 angstrom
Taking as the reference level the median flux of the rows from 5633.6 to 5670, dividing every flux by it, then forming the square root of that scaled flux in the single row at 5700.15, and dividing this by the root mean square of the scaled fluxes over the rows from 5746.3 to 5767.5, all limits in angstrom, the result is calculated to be 0.98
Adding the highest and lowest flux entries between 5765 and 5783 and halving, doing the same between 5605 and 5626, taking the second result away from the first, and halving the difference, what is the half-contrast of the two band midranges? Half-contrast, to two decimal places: 0.10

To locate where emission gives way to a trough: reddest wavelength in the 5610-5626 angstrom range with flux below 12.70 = 5624.53 angstrom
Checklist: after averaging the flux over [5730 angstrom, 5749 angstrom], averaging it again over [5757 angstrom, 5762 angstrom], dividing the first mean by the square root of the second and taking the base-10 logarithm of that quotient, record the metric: 0.561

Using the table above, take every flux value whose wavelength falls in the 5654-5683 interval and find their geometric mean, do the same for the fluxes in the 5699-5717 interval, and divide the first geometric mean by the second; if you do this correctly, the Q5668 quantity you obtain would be 1.02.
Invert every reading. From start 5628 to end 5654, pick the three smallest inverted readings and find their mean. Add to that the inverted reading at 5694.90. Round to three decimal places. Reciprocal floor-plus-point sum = 0.152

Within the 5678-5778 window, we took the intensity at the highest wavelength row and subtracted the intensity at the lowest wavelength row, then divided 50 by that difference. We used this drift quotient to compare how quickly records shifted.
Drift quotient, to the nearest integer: 53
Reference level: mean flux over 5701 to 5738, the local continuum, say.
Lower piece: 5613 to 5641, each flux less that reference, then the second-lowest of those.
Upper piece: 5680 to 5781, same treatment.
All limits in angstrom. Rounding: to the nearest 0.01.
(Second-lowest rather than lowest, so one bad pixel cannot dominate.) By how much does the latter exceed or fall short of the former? 0.01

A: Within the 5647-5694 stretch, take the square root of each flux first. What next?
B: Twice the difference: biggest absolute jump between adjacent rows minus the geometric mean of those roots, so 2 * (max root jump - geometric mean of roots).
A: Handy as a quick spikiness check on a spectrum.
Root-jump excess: -6.66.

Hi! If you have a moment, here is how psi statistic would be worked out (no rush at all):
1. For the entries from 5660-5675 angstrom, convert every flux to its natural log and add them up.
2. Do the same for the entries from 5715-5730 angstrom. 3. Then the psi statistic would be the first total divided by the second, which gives 0.98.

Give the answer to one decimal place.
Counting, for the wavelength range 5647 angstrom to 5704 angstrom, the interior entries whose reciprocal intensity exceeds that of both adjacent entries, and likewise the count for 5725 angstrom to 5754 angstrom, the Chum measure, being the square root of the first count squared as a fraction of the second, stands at 4.0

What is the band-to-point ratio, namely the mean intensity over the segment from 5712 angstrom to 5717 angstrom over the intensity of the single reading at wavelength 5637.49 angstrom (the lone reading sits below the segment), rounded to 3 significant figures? 1.02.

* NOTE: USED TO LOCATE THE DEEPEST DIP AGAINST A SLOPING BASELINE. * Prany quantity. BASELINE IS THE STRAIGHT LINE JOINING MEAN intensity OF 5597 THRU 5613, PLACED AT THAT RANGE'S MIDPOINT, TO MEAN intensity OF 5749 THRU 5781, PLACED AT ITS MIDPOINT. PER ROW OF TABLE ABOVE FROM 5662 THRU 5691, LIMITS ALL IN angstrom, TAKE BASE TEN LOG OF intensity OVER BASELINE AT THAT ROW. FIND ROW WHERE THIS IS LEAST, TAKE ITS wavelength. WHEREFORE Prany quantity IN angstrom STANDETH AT 5671.35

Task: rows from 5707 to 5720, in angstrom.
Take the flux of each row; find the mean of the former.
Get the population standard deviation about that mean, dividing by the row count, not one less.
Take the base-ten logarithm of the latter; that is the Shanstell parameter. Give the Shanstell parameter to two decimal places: -0.46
